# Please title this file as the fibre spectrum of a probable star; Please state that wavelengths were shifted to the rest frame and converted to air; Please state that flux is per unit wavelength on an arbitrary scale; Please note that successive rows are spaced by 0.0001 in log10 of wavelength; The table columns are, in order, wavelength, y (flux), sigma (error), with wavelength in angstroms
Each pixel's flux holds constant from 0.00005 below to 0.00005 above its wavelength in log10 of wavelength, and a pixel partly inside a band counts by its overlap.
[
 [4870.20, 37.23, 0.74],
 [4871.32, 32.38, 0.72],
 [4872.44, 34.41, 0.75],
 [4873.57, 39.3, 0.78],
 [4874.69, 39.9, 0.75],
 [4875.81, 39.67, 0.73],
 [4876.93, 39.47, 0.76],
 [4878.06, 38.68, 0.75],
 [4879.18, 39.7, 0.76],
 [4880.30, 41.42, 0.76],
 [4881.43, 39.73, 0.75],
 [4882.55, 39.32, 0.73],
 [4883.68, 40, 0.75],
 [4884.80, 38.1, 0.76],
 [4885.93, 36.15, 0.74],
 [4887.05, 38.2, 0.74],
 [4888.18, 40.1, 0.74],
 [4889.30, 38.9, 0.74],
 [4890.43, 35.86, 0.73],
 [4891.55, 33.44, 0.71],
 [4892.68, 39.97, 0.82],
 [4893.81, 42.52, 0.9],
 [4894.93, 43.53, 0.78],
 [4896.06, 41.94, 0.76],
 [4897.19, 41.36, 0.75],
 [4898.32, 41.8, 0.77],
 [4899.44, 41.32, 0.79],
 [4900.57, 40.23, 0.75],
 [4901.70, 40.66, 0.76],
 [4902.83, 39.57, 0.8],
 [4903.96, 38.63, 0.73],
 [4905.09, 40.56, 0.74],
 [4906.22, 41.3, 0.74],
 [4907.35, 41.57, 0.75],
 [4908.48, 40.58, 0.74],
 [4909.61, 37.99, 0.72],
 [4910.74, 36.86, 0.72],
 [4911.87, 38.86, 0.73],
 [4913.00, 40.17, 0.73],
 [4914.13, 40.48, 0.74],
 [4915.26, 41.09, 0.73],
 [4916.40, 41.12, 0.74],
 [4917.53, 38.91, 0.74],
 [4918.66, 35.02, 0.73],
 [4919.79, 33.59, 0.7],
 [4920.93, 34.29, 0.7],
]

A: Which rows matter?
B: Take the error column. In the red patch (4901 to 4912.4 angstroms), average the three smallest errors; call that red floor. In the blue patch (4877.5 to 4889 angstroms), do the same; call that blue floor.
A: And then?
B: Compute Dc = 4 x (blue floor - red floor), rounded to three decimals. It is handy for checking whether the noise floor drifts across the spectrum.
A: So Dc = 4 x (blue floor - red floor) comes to 0.053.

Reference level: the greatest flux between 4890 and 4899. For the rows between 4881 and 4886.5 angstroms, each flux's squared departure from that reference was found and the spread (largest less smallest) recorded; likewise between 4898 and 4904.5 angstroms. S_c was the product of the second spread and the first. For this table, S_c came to 883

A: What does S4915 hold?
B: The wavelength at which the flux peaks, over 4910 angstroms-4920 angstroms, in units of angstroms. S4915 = 4916.40 angstroms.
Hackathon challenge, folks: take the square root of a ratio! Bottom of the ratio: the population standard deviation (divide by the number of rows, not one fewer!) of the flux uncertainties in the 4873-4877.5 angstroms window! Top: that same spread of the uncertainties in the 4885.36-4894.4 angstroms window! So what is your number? 1.8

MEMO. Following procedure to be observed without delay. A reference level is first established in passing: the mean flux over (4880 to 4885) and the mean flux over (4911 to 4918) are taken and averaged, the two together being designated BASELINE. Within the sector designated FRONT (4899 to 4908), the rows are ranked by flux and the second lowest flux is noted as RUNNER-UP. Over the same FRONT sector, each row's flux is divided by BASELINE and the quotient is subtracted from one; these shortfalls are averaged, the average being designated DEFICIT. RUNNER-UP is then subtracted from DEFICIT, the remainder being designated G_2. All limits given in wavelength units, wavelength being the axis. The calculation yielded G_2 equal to -39.6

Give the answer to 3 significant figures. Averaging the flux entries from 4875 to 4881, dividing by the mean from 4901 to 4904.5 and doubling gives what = 2.01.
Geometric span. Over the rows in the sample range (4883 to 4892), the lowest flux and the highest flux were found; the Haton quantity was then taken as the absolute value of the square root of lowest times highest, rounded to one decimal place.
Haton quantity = 36.6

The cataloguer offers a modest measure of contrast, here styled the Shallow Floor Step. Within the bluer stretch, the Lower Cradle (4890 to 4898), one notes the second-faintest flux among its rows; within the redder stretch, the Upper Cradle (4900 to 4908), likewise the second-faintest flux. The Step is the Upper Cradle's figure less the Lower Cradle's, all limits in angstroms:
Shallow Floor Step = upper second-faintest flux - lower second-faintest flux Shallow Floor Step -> 4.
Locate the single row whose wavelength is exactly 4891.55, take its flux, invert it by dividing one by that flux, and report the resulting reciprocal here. 0.0299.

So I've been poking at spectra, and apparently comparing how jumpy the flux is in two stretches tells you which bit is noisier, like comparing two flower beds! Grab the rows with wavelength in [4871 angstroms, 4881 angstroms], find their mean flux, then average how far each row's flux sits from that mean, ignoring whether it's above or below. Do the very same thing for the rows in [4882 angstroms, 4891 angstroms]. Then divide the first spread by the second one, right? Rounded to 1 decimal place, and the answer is 1.8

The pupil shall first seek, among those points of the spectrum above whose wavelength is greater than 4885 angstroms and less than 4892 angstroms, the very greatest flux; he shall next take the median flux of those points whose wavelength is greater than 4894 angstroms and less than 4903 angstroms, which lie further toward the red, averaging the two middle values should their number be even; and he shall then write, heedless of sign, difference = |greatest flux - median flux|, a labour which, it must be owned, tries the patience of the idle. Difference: 1.2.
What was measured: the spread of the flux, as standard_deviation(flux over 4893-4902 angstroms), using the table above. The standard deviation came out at 1.0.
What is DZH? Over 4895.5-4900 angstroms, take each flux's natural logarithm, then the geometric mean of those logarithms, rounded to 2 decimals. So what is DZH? 3.73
